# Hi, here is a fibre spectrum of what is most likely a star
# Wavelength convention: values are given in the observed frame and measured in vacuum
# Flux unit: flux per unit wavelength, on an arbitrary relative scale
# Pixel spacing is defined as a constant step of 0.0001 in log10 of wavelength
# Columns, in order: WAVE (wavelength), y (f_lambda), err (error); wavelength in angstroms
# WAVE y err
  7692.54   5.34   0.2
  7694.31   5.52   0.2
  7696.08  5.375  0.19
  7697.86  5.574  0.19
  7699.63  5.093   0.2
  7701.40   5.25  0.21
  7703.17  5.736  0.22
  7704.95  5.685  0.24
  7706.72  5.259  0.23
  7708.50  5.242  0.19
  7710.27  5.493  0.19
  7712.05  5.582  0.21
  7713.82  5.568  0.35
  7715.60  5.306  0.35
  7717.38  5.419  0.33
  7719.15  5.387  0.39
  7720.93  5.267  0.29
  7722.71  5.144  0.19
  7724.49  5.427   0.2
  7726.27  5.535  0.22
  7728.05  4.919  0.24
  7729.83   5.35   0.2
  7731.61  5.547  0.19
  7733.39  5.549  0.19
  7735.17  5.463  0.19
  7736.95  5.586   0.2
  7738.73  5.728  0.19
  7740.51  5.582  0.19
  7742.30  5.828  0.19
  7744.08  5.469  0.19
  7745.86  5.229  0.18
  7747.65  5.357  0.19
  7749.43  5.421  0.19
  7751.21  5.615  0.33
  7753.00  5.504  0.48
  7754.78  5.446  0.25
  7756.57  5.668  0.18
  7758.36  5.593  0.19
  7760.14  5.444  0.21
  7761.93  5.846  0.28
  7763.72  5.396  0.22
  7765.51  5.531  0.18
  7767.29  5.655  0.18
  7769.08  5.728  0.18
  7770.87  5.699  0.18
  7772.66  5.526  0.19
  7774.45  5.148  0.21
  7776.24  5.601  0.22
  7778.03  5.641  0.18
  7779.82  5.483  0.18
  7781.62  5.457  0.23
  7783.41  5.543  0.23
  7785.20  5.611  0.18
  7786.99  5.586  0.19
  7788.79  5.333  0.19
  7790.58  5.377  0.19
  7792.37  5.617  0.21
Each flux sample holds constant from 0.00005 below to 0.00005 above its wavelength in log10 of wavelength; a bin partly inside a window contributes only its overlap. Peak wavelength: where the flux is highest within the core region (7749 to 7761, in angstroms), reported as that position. 7756.57 angstroms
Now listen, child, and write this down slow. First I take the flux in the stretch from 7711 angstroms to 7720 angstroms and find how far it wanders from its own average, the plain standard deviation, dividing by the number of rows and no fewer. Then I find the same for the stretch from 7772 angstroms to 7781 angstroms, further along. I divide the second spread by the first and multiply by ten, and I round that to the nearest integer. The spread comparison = 16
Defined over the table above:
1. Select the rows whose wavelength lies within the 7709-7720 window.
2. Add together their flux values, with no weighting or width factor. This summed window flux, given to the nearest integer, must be 33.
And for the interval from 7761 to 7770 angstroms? 28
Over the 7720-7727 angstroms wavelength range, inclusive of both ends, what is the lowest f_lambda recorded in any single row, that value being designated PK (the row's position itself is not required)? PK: 5.144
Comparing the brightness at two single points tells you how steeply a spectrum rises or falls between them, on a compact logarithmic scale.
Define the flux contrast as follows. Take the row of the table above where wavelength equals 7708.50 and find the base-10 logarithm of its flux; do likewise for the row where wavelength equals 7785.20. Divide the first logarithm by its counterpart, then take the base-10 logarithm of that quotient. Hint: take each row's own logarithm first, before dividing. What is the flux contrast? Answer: -0.017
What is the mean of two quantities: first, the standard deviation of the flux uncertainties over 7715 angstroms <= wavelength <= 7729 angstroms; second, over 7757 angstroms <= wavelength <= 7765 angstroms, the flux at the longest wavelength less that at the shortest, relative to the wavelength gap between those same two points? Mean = 0.02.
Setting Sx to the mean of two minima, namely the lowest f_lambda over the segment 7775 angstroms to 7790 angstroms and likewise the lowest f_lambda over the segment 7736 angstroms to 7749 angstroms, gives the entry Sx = 5.281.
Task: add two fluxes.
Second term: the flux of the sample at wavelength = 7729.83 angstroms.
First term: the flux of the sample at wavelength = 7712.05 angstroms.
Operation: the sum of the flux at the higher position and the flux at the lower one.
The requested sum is 10.9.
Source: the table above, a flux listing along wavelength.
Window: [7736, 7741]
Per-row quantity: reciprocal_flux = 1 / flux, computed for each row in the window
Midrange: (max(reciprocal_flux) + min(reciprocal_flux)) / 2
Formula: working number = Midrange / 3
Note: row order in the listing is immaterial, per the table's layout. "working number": 0.0590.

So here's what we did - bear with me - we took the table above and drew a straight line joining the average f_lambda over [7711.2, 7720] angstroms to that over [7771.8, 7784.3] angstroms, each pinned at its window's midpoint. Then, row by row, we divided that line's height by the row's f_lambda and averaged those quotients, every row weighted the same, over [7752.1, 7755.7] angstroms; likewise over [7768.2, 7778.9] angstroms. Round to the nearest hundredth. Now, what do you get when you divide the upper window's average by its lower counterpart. 0.99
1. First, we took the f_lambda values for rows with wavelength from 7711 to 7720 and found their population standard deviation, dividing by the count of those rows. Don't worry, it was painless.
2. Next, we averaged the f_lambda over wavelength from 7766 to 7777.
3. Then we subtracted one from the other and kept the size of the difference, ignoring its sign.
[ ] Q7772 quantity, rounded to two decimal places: 5.45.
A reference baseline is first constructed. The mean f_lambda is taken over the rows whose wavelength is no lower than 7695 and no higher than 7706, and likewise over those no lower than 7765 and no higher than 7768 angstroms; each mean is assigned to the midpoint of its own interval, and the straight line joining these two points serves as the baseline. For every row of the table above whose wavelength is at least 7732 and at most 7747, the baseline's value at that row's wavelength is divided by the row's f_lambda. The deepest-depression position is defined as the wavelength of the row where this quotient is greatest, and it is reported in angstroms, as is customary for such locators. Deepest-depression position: 7745.86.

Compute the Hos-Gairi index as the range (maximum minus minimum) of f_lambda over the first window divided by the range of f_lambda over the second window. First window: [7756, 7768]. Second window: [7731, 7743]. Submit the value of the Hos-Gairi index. 1.2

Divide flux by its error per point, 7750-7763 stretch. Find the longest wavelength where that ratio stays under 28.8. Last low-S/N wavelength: 7761.93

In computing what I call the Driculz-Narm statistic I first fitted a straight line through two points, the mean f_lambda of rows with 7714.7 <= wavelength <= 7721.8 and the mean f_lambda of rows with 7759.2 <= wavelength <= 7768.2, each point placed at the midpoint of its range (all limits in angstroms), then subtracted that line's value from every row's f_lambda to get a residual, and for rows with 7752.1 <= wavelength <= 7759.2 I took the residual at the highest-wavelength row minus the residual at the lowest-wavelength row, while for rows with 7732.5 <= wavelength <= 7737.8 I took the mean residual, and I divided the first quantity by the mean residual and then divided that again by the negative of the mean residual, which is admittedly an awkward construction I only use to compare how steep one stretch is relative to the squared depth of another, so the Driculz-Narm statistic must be -6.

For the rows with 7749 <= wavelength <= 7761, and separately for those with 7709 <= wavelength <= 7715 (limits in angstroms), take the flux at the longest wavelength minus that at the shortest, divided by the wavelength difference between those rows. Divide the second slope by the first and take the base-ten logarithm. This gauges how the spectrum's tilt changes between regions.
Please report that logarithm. 1.0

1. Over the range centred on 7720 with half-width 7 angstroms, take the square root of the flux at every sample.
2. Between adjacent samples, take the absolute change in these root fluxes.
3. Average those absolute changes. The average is 0.032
